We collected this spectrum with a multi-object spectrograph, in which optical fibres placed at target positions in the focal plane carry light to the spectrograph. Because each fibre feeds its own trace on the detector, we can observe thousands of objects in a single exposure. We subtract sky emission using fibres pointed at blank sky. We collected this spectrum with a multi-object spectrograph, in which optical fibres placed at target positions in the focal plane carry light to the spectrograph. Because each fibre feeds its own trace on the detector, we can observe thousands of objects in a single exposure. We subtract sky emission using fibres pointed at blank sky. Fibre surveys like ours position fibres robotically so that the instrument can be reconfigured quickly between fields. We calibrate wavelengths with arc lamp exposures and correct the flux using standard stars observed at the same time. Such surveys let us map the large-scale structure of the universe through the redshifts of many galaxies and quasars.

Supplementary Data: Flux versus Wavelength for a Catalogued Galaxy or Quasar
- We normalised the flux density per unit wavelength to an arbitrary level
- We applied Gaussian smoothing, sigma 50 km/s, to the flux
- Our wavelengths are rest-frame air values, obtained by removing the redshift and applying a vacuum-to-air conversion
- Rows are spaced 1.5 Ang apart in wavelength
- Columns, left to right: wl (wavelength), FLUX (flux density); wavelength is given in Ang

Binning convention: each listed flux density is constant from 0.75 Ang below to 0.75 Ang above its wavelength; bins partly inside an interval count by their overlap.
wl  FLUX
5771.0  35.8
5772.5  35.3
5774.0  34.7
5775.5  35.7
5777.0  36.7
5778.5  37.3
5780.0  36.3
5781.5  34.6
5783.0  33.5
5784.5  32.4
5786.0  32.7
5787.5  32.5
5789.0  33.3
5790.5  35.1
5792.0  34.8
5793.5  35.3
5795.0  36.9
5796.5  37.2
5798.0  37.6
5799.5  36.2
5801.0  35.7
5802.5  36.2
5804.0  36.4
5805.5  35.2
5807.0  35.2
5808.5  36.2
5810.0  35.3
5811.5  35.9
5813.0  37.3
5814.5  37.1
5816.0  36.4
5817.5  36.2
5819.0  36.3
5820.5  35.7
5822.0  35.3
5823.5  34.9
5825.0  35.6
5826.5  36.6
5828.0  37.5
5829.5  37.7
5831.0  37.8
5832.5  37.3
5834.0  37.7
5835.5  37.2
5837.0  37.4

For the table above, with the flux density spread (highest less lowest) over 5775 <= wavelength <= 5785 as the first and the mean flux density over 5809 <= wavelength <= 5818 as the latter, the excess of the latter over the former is 31.5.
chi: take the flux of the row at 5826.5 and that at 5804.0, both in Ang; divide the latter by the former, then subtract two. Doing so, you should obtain -1.01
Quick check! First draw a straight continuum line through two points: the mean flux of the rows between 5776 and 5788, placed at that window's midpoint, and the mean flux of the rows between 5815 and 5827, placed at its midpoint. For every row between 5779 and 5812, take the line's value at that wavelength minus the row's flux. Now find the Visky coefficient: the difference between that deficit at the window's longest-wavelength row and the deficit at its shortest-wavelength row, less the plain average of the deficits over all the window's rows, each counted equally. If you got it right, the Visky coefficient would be 2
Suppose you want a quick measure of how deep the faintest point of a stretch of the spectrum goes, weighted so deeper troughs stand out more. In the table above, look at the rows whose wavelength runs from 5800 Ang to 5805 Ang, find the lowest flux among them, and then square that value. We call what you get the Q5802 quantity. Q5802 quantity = 1274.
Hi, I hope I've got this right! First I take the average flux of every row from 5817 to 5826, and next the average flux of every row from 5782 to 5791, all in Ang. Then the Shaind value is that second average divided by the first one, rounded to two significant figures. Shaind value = 0.93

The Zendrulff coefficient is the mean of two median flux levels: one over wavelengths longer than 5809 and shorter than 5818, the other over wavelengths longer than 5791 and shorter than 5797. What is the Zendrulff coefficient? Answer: 36.2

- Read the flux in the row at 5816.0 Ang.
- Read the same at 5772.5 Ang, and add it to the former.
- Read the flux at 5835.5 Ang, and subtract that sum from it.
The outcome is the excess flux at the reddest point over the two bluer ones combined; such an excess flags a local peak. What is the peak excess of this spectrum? -34.5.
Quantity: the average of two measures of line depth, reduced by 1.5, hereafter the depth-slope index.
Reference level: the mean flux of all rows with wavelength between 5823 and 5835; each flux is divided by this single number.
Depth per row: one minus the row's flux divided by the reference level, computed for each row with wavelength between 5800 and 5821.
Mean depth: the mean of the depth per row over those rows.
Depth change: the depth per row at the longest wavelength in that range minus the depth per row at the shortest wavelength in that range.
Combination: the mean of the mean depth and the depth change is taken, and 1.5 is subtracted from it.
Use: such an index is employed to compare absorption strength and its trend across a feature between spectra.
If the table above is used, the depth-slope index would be -1.49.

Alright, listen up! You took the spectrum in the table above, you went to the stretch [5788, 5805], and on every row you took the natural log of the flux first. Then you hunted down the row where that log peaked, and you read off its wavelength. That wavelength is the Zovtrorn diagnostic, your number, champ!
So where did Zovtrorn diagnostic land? 5798.0 Ang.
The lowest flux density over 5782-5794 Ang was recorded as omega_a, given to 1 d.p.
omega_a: 32.4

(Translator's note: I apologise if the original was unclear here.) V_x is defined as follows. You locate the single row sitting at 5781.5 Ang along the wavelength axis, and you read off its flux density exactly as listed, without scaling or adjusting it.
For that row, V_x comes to 34.6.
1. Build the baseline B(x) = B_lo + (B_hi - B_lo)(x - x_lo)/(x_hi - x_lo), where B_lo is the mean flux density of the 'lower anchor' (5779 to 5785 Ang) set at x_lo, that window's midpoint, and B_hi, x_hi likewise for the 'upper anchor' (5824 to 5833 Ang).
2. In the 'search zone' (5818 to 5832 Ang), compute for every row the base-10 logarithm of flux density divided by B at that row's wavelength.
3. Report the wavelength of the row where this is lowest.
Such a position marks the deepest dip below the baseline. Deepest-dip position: 5823.5 Ang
